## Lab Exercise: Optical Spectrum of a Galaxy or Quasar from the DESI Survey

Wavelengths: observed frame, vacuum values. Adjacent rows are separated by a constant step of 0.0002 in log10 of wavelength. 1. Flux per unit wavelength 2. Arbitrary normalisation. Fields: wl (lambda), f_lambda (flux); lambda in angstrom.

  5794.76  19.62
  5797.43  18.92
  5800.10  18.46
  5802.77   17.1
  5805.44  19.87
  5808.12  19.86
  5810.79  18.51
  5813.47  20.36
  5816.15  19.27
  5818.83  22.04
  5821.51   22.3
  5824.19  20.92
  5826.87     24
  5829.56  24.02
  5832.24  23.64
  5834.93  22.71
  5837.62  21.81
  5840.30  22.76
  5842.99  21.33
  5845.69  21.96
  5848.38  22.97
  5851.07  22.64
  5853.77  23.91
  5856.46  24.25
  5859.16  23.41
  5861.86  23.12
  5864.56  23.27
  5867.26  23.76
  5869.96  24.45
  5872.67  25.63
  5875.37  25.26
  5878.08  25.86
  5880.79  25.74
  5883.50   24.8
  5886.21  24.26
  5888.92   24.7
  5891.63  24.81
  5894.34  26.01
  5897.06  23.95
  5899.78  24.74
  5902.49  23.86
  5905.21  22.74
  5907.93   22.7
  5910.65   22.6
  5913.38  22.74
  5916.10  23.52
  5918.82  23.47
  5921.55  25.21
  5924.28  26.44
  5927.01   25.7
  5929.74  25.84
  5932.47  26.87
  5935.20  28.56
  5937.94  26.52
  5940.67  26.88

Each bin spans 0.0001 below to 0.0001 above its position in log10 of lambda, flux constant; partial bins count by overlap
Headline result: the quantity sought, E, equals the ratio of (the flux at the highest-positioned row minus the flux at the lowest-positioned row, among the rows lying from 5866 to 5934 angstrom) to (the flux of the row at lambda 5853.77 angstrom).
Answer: 0.13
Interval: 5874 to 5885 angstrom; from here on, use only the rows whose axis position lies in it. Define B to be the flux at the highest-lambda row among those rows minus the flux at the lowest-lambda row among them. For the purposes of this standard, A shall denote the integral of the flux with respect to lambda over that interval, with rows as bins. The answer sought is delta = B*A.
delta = -129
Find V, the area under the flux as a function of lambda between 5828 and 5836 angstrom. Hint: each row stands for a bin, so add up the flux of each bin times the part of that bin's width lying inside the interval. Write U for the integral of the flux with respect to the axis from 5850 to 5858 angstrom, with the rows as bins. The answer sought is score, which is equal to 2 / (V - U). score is -1.8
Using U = 189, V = 188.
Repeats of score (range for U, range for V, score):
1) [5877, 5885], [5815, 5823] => -0.1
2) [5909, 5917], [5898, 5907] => 0.1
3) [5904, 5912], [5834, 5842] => -0.8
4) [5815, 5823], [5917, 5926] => 0.0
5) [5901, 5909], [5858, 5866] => 2.3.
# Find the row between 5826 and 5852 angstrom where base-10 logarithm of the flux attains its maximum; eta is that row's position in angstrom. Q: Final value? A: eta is 5829.56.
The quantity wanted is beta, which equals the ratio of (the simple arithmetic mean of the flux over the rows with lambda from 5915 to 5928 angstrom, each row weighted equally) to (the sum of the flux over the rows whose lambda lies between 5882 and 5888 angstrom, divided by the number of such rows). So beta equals 1.01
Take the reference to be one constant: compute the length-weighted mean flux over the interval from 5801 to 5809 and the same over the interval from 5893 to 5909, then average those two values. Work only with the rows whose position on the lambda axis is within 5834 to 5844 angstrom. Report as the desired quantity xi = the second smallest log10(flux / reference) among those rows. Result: 0.007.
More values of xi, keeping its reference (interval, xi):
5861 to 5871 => 0.036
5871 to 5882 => 0.078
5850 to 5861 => 0.038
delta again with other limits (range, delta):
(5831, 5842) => -220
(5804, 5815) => 106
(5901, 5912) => -319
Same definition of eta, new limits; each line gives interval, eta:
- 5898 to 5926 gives 5924.28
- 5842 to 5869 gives 5856.46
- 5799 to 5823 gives 5821.51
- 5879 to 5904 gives 5894.34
